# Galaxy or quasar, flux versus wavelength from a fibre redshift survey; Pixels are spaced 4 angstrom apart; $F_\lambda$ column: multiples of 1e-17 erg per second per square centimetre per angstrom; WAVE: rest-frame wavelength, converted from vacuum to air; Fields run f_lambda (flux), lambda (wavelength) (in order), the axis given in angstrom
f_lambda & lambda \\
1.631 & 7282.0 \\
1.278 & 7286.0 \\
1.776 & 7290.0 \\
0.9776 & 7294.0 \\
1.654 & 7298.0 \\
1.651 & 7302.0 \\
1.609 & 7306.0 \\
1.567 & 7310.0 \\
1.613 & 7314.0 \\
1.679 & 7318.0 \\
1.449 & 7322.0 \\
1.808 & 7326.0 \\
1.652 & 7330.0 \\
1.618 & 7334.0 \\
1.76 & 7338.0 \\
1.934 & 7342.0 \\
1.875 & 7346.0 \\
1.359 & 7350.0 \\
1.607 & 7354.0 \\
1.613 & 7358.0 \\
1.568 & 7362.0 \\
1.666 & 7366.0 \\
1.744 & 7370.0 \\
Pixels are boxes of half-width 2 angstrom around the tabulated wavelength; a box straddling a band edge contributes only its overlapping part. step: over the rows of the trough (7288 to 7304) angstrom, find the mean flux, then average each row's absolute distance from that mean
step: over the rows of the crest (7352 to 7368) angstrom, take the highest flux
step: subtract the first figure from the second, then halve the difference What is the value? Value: 0.70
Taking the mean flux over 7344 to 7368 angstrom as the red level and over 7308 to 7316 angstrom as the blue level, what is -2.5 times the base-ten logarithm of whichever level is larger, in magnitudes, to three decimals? -0.520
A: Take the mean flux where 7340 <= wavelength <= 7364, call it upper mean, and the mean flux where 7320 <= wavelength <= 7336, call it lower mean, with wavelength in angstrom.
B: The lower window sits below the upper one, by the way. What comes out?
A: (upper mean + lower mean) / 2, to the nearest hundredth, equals 1.65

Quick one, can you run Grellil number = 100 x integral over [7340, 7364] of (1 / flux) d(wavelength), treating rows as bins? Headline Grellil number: 1466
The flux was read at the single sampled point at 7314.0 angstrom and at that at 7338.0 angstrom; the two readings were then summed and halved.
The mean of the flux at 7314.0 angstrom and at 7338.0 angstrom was 1.69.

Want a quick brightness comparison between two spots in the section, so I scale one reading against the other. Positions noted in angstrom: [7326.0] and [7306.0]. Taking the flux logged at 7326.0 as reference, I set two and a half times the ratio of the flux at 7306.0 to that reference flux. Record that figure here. 2.2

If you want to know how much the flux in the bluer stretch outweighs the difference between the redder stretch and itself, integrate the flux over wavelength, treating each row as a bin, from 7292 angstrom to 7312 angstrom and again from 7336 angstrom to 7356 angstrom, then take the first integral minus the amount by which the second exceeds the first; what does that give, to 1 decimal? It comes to 25.5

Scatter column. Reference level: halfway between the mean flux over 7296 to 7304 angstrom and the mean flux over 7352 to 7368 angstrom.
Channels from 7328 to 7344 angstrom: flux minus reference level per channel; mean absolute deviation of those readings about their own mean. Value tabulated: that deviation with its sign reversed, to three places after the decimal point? -0.106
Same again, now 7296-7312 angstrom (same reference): -0.032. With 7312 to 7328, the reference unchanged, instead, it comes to -0.106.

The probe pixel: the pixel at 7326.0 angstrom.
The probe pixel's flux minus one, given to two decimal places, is 0.81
